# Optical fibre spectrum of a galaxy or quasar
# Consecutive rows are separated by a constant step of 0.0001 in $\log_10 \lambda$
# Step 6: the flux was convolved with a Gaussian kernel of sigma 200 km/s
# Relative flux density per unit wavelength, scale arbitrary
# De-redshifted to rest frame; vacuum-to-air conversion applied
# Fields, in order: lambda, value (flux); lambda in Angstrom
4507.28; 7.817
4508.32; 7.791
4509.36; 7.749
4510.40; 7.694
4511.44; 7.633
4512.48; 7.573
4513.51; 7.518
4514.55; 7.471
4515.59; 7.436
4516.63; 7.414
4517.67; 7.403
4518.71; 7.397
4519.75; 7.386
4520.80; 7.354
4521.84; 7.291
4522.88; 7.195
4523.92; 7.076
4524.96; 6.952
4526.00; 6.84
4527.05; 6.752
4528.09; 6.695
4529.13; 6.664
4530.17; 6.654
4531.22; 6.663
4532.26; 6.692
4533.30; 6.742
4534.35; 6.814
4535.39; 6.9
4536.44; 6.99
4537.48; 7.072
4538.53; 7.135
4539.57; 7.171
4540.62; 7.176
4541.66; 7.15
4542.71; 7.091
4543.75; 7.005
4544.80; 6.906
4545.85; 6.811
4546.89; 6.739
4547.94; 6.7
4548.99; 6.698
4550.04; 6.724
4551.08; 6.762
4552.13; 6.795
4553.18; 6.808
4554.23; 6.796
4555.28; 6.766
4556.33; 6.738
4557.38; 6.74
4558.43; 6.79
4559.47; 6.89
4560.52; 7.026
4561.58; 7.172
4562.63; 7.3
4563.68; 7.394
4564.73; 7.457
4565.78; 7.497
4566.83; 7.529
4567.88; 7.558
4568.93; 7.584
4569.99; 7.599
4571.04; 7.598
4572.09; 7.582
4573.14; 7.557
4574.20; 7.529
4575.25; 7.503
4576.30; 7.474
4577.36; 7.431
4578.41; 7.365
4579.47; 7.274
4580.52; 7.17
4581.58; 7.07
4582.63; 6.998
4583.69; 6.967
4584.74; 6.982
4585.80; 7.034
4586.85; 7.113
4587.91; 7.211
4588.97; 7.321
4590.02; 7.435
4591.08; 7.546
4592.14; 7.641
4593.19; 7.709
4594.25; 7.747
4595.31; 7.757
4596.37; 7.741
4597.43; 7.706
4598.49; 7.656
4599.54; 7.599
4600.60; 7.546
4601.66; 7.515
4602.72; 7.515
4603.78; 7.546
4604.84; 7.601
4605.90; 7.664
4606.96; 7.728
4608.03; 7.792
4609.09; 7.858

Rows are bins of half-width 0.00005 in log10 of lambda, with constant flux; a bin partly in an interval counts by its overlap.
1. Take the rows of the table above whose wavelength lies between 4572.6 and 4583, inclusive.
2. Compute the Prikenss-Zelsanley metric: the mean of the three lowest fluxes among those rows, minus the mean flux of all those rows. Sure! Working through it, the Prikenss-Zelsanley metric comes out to -0.26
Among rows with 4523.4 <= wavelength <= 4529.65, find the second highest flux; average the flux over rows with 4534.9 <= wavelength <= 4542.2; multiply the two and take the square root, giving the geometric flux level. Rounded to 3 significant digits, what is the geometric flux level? 7.02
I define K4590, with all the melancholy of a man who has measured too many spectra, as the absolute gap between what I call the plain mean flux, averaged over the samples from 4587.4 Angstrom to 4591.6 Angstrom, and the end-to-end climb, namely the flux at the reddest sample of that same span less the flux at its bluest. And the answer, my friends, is 7.0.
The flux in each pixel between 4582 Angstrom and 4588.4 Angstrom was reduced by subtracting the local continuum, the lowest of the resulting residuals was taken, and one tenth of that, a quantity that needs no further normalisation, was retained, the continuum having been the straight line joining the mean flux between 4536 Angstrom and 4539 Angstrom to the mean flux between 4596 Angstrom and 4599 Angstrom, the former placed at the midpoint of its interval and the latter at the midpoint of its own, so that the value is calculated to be -0.06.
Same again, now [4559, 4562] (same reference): -0.04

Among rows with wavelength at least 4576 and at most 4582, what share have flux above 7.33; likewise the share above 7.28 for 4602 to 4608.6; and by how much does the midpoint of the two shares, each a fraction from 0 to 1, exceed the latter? -0.25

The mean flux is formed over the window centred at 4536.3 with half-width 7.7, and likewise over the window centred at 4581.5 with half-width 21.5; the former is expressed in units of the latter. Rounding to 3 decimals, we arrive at 0.933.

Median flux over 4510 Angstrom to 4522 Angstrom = 7.4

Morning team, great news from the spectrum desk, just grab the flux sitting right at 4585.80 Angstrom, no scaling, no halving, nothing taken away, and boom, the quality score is 7.034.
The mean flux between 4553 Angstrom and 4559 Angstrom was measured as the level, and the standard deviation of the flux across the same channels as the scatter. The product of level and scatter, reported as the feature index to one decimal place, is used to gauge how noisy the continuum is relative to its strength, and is 0.2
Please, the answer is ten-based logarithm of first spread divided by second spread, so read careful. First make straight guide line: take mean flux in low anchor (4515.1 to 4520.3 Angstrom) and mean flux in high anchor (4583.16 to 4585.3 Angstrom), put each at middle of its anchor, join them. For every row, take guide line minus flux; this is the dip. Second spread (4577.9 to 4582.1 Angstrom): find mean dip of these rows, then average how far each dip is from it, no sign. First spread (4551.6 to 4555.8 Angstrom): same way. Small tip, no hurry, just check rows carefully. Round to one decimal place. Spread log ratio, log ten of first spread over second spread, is -0.9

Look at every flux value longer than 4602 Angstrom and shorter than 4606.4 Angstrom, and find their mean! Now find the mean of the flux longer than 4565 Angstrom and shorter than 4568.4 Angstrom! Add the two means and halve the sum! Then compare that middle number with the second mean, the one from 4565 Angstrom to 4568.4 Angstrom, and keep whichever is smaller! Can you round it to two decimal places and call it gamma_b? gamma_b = 7.53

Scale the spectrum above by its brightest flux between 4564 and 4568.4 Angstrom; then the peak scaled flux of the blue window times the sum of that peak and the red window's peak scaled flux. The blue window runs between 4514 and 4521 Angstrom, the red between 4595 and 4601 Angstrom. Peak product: 1.99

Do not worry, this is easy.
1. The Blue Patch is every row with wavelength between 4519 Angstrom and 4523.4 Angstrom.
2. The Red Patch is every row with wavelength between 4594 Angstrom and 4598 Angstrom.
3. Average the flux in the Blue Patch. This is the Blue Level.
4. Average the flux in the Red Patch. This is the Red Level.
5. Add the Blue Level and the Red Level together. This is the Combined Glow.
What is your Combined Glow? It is 15.0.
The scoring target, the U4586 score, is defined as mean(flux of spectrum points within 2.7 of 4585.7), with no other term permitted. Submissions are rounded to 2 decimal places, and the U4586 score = 7.06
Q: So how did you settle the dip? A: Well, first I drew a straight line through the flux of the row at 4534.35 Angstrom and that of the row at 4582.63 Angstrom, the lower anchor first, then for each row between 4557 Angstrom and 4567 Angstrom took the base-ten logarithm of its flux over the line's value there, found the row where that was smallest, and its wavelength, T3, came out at 4557.38 Angstrom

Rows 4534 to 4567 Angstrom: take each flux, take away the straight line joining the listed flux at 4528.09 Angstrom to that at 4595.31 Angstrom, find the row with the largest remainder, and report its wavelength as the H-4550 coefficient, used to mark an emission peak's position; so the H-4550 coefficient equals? 4539.57 Angstrom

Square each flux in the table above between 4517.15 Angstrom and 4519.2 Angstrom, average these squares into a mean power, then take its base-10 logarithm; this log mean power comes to 1.74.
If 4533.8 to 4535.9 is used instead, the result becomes 1.67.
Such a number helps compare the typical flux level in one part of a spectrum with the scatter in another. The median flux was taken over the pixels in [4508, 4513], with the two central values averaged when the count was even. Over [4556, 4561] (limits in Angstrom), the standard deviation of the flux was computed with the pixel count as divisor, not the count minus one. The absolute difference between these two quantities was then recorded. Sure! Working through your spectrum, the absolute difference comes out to 7.6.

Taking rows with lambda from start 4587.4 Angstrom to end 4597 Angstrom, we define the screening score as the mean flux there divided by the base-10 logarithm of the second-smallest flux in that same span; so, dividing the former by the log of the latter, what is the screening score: 8.75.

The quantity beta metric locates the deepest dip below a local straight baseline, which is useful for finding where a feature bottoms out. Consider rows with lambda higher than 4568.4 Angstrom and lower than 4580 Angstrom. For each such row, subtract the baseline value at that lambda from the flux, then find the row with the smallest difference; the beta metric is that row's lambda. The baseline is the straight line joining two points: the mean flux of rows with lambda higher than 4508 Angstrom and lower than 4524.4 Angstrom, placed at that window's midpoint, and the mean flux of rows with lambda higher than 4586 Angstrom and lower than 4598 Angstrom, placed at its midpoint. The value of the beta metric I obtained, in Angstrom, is 4579.47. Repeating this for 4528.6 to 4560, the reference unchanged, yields 4530.17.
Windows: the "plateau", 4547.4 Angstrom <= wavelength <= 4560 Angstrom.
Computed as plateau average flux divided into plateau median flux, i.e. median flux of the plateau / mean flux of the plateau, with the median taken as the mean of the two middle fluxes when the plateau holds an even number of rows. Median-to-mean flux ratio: 1.00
